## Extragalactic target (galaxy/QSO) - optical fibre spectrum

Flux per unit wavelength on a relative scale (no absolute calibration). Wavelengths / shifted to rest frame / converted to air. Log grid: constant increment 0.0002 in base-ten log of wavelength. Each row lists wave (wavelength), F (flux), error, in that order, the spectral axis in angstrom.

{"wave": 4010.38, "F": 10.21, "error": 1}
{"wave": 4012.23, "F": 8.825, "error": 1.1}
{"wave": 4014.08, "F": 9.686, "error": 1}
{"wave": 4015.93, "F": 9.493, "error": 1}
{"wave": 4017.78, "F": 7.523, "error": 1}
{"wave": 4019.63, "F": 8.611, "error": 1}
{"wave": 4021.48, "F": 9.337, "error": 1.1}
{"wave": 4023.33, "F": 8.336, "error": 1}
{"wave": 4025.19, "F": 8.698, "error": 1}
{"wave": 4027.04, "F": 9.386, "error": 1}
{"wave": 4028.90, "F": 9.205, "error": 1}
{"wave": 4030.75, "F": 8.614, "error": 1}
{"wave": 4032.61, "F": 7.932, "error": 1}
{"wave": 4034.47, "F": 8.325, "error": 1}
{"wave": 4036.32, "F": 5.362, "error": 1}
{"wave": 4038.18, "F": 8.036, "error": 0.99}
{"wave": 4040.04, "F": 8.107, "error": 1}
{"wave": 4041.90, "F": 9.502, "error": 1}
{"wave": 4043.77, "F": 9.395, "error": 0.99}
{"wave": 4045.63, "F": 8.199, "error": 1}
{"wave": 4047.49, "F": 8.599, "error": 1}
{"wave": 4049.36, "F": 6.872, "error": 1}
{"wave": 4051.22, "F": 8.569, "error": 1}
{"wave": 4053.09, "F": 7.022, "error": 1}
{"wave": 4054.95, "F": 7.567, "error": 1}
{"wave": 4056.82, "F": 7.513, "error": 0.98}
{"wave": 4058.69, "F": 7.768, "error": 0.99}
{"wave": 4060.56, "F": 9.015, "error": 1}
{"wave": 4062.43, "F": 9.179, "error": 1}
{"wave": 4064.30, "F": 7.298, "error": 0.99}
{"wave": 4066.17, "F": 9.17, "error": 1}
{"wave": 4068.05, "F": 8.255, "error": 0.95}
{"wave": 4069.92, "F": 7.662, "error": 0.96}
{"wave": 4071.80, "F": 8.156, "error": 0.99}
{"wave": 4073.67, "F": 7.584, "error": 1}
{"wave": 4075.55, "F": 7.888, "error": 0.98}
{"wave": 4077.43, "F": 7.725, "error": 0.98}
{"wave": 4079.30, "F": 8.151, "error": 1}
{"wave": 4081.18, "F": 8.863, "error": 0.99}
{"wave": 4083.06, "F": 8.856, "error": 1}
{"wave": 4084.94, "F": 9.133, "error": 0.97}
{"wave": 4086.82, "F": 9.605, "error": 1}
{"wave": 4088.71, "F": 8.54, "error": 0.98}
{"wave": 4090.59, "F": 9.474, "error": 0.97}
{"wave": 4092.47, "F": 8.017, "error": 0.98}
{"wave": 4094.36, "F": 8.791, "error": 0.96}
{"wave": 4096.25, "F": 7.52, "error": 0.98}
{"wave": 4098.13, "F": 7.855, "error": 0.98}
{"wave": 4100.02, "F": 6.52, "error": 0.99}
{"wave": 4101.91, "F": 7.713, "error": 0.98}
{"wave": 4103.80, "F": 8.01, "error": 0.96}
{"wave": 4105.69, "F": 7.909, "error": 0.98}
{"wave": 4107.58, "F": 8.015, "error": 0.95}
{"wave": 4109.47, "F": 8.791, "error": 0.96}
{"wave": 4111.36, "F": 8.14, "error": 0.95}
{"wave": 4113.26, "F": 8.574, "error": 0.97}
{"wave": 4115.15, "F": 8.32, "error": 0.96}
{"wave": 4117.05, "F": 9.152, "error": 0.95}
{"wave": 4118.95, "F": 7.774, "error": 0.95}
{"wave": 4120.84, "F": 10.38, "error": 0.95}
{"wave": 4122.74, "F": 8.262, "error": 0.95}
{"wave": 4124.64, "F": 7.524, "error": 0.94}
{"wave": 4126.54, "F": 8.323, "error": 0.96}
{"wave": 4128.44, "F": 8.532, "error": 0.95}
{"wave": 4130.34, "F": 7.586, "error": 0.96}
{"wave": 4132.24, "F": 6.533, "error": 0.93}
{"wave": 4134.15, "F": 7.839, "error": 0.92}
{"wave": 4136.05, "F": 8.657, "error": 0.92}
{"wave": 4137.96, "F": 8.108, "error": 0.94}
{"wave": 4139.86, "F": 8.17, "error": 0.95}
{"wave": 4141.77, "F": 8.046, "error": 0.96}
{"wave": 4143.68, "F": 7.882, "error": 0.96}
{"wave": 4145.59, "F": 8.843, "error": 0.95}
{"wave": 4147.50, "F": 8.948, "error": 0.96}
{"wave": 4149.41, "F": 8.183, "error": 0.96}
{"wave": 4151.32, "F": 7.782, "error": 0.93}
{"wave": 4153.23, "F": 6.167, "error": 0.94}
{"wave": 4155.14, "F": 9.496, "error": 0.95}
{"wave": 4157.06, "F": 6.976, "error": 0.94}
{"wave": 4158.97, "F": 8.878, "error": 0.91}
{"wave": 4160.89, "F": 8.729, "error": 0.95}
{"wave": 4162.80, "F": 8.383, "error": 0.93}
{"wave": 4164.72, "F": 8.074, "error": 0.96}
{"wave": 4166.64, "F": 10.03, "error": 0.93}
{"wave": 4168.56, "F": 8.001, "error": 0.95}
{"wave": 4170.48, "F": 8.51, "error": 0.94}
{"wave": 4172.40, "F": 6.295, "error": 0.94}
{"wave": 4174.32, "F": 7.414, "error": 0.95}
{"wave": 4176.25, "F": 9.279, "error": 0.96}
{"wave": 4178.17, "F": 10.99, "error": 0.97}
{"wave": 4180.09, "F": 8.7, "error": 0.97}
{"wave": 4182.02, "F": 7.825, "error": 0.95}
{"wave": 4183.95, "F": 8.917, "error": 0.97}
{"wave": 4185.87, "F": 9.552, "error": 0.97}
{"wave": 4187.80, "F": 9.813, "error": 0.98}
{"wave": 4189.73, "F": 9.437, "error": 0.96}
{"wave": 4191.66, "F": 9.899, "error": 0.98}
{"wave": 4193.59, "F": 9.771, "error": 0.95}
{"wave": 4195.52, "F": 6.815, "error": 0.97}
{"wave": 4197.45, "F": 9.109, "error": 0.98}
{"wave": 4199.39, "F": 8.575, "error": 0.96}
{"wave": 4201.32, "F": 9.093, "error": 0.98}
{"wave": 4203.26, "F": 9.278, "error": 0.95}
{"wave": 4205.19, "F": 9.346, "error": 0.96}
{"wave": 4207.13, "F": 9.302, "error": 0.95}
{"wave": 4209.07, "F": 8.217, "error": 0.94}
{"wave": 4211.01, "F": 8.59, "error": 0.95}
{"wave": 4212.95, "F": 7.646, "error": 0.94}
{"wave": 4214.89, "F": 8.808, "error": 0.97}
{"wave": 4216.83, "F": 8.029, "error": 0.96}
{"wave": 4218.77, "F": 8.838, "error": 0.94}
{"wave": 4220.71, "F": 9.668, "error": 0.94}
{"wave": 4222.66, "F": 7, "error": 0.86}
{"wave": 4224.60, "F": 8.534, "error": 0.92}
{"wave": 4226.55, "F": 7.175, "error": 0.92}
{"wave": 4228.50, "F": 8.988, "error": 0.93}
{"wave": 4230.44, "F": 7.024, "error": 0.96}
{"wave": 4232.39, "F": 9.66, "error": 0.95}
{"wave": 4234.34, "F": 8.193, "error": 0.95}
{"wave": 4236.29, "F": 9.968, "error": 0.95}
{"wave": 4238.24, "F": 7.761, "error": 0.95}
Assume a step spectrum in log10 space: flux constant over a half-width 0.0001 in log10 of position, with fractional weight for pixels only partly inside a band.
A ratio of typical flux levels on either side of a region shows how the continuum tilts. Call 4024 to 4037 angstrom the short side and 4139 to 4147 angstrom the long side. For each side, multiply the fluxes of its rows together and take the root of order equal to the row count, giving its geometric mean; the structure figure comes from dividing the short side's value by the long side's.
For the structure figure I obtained 0.98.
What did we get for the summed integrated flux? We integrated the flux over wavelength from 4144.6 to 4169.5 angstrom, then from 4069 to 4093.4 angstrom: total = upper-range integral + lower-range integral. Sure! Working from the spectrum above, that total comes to 414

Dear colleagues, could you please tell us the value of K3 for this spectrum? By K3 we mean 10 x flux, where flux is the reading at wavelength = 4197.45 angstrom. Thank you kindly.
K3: 91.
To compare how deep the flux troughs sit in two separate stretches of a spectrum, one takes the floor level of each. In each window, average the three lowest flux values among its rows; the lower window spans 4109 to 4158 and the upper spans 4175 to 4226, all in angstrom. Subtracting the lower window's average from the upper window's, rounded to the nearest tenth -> 0.6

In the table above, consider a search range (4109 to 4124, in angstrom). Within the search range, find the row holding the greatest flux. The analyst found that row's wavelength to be 4120.84 angstrom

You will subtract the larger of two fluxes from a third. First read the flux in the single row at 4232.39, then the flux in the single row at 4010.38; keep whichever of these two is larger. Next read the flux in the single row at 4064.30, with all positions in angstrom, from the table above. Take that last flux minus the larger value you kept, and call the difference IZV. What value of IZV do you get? -2.9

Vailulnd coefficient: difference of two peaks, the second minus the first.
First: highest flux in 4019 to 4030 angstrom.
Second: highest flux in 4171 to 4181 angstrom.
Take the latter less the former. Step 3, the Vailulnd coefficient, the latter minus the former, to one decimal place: 1.6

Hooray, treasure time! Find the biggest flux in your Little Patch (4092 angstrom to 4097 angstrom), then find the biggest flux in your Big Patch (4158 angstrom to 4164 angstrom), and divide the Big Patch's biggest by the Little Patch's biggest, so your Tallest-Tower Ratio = 1.01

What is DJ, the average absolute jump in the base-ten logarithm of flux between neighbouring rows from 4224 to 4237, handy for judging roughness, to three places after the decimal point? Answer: 0.096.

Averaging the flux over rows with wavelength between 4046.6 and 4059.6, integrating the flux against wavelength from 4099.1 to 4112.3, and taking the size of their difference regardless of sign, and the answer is 96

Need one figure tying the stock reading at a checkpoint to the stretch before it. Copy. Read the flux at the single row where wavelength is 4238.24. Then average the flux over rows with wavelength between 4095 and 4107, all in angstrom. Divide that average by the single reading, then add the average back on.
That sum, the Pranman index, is 8.6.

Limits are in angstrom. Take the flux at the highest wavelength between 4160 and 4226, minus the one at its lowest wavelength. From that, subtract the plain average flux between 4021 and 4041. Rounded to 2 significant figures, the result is -8.5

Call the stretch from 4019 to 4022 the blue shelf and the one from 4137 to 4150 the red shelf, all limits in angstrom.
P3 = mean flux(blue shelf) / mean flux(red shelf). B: 1.08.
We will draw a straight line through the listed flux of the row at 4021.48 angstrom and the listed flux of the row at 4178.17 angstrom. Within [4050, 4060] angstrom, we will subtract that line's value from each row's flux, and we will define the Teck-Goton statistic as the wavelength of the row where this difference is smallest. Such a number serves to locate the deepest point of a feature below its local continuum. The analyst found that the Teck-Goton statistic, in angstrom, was 4053.09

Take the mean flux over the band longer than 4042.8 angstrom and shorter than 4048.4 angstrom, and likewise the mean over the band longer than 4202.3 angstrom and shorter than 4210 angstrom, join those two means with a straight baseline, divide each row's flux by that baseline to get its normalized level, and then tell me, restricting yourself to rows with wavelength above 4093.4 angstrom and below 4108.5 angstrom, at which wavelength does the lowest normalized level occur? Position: 4100.02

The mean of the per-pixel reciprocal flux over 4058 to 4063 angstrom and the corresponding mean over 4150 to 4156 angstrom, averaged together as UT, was 0.124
